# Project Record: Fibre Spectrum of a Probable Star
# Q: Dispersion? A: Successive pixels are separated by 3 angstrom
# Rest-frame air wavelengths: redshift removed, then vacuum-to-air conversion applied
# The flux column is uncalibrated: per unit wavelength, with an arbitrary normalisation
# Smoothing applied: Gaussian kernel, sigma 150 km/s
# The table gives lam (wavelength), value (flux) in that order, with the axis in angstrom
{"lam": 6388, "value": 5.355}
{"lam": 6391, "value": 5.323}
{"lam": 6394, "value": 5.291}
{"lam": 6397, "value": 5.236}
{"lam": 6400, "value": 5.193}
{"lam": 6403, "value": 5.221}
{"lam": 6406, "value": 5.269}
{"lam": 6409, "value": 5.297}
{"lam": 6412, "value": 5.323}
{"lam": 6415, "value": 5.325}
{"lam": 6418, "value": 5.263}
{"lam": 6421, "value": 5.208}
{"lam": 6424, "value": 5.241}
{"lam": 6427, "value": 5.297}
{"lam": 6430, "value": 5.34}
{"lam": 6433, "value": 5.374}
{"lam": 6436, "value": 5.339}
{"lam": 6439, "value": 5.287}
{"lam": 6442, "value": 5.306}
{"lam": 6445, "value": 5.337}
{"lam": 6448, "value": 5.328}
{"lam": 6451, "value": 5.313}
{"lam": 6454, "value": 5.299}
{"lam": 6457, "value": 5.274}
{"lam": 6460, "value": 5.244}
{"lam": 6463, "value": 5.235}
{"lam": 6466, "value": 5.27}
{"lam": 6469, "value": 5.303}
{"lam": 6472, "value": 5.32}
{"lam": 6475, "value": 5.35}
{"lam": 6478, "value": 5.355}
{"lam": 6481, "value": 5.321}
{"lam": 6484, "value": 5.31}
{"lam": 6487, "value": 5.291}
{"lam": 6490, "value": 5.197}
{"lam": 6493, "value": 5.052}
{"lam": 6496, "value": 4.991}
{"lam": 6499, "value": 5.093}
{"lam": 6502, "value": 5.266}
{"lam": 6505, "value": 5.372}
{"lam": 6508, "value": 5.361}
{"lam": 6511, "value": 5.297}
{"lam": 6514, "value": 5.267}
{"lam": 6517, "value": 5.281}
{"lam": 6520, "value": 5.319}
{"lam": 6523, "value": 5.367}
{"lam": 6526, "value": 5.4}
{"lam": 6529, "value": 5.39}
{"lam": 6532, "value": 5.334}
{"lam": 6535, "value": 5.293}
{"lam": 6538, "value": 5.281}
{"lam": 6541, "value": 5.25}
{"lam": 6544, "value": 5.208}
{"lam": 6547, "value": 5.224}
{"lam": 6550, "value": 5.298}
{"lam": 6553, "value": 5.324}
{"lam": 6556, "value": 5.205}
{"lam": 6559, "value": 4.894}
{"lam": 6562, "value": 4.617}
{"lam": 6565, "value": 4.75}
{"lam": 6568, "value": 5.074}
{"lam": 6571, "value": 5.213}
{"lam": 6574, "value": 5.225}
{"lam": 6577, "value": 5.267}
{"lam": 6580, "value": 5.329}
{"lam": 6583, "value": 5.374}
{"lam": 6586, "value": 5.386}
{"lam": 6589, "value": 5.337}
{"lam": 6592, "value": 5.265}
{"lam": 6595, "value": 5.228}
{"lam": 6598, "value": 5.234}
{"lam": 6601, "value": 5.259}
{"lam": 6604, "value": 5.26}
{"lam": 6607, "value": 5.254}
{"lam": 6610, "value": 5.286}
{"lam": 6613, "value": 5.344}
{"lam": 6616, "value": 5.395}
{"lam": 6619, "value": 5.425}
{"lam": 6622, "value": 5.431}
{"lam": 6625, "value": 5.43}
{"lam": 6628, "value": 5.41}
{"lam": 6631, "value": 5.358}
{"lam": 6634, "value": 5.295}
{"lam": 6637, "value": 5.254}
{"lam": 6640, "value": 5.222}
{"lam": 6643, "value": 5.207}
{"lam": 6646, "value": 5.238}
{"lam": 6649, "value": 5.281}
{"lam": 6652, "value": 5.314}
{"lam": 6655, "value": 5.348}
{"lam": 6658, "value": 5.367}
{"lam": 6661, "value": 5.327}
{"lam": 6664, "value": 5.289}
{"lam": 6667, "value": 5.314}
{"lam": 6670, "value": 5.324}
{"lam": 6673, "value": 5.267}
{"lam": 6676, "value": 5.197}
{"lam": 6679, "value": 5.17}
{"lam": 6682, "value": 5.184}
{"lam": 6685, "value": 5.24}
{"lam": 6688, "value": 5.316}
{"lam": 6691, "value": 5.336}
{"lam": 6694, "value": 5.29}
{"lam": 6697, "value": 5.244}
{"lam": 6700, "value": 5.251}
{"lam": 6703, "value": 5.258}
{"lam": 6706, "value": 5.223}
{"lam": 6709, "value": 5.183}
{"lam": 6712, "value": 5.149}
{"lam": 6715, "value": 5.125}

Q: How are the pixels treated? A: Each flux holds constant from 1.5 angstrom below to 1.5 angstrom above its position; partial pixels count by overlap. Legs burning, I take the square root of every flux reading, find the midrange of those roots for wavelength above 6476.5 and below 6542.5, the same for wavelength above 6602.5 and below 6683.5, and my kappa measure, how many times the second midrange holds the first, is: 1.01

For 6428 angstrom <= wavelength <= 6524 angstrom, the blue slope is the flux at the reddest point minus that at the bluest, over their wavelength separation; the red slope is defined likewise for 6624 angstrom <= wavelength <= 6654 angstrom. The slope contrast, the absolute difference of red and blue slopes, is 0.0046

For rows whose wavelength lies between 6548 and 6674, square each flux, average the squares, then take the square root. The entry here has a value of 5.262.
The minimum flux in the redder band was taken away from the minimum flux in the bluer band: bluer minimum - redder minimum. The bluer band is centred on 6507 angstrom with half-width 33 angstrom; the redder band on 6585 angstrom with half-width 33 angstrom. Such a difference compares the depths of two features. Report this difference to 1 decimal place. 0.4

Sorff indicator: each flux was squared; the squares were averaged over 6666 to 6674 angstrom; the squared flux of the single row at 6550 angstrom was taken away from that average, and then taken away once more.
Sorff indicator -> -28.0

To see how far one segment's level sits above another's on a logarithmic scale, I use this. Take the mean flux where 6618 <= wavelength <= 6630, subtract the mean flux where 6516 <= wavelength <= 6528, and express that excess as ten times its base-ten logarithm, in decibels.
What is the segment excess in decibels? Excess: -11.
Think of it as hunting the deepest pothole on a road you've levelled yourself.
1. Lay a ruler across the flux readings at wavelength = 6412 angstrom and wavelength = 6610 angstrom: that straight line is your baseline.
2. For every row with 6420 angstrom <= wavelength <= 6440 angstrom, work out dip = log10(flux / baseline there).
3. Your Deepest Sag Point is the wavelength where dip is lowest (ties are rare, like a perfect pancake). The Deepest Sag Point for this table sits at 6421 angstrom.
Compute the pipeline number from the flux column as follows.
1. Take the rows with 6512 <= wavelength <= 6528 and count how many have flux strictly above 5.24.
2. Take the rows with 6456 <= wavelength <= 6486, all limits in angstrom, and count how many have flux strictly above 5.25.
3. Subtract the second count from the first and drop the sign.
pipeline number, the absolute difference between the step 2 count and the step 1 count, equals 3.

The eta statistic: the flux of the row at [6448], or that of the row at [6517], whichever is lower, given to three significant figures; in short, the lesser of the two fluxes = 5.28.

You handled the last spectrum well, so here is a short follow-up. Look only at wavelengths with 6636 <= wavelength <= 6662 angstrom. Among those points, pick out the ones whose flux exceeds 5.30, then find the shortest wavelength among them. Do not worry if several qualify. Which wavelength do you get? 6652 angstrom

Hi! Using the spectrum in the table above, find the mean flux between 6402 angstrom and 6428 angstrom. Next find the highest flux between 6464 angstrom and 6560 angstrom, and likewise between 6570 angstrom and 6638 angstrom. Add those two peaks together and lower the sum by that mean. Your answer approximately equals 5.56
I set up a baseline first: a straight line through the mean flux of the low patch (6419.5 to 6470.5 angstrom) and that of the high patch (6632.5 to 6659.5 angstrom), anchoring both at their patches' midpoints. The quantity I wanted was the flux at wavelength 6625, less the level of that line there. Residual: 0.15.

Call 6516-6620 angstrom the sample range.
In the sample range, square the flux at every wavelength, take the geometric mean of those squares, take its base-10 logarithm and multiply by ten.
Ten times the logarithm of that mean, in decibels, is 14.4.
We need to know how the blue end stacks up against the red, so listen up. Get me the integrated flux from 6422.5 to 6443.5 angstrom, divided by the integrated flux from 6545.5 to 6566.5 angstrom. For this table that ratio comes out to 1.05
